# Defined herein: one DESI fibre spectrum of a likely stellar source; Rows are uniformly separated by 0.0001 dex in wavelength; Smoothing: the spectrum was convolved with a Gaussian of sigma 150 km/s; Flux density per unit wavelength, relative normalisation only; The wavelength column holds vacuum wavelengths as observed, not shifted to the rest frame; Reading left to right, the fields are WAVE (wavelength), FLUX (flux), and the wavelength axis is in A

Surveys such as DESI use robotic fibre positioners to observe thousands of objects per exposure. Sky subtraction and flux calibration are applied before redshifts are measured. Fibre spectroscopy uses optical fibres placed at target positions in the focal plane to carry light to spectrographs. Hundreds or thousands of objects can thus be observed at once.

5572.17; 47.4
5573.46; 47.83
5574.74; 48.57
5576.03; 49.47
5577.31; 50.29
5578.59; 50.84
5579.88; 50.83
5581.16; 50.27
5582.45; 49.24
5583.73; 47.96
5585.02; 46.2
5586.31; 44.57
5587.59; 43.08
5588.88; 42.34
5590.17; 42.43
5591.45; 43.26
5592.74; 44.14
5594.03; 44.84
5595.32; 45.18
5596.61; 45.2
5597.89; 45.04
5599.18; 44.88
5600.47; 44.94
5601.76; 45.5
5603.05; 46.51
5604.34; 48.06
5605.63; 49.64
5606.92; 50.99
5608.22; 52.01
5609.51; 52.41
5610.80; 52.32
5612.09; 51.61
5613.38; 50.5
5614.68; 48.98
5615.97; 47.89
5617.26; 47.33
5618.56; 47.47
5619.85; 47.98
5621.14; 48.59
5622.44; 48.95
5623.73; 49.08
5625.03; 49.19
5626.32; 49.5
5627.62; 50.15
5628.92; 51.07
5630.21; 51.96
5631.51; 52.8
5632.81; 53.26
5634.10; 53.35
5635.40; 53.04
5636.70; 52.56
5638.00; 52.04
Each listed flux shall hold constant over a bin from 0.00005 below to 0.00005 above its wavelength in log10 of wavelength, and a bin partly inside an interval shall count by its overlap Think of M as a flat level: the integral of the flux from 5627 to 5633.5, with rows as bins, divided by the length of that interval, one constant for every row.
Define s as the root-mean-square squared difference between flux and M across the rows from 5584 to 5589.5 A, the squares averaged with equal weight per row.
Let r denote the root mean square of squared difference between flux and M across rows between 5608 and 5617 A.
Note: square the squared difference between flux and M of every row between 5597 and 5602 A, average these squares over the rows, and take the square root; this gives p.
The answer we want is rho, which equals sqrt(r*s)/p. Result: 0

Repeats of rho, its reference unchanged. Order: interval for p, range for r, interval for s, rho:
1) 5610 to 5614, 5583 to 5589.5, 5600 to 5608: 38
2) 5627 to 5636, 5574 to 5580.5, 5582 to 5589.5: 11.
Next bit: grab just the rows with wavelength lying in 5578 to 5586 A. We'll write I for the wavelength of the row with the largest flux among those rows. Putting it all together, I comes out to 5578.59 A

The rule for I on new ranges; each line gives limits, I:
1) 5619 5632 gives 5631.51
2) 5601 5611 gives 5609.51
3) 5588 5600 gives 5596.61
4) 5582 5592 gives 5582.45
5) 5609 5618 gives 5609.51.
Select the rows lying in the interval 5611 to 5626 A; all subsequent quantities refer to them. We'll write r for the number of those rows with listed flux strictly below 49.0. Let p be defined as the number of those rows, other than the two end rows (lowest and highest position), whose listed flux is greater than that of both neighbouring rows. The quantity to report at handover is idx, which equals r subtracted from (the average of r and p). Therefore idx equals -3.5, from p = 0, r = 7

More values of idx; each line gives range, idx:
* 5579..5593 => -4.0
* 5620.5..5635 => -1.0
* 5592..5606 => -4.5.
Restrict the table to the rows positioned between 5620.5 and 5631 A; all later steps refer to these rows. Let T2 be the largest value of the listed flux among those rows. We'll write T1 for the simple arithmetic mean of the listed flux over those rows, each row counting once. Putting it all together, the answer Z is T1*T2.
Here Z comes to 2588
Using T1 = 49.8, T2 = 51.96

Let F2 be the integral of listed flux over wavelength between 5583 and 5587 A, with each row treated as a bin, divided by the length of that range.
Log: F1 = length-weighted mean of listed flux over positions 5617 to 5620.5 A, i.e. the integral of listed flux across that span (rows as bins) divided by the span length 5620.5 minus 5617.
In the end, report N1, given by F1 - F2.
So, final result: 1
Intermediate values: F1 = 47.6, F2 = 46.3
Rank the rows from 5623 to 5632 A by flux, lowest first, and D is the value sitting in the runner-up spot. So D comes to 49.19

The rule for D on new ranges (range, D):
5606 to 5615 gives 50.5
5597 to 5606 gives 44.94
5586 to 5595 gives 42.43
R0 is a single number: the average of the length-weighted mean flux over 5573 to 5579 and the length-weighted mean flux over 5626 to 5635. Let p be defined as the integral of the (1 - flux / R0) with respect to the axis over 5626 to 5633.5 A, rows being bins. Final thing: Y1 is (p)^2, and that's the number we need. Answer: 0.02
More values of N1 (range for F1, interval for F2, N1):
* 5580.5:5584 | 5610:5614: -2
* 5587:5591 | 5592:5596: -2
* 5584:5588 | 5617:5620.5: -3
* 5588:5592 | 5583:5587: -4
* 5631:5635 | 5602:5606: 5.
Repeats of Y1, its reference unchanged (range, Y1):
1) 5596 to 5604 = 0.67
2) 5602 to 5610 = 0.02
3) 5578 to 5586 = 0.06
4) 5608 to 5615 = 0.01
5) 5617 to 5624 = 0.11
